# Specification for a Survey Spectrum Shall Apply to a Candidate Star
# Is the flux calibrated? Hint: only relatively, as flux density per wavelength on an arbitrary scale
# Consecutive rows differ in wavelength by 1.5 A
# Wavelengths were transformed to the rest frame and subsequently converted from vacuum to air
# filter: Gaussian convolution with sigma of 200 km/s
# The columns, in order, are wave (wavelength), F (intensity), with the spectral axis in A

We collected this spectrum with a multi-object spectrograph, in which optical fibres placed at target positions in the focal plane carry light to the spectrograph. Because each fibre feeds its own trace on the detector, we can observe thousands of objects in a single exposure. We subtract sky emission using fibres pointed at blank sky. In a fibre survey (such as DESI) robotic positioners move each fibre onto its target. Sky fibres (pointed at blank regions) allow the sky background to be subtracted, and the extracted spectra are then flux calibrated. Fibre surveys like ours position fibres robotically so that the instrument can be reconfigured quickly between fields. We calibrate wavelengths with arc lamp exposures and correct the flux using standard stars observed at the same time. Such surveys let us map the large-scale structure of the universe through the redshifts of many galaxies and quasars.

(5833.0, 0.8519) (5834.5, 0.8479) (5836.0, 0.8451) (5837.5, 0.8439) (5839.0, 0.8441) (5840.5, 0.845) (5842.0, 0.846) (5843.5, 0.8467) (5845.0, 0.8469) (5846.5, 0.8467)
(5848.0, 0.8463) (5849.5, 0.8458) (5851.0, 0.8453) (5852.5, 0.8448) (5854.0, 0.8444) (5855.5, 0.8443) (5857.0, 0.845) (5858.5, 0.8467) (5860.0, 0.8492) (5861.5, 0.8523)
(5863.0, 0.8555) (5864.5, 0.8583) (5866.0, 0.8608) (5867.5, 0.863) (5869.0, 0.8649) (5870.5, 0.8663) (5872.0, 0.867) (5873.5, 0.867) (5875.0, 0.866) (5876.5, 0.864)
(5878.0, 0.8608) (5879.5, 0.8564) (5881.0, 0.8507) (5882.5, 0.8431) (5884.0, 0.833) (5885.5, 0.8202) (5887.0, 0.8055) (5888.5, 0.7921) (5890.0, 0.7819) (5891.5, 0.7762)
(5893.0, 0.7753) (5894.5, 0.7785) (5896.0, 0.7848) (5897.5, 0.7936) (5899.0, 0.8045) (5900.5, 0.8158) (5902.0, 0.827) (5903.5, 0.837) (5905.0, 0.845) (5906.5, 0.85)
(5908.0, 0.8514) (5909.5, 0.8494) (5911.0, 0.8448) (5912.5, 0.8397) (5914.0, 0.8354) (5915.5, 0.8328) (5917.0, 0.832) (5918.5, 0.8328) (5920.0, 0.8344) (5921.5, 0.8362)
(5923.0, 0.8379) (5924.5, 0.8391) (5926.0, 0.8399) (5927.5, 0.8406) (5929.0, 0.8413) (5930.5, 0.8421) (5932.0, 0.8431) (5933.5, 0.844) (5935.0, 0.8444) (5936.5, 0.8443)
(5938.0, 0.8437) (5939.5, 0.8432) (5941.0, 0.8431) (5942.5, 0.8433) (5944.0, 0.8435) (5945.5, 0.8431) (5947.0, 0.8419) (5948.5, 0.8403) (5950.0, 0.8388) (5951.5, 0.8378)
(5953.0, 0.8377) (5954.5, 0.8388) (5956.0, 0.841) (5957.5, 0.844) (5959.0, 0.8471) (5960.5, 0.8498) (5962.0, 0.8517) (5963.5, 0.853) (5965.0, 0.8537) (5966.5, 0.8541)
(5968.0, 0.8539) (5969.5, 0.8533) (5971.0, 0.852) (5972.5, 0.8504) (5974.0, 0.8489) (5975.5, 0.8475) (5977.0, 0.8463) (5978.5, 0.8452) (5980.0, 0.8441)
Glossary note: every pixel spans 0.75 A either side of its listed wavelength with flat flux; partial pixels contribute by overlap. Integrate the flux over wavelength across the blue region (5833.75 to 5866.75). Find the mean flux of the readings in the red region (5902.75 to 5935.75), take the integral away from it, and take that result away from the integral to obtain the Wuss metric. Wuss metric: 55.1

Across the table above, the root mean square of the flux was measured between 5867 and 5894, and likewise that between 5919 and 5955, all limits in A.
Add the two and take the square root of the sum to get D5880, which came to 1.30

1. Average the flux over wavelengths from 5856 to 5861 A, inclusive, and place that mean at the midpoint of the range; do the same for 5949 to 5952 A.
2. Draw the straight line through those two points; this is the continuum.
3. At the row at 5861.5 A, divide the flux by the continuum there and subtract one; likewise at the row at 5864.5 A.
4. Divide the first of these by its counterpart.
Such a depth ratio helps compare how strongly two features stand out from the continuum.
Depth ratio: 0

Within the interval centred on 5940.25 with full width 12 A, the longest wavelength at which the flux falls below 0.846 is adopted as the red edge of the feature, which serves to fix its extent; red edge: 5945.5 A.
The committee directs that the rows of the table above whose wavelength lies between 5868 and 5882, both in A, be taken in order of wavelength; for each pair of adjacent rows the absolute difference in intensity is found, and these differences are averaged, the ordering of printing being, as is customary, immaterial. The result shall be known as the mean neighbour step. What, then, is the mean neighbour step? 0.002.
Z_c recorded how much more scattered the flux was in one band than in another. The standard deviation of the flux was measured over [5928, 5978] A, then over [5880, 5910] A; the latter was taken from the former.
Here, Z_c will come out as -0.023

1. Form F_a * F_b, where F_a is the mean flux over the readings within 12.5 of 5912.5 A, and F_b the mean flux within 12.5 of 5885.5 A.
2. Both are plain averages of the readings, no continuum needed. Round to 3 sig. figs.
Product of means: 0.687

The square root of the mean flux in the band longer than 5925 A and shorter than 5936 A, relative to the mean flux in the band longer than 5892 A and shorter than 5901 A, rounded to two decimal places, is 1.16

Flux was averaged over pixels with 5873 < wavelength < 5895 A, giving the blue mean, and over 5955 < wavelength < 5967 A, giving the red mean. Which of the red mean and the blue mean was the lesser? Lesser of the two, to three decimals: 0.825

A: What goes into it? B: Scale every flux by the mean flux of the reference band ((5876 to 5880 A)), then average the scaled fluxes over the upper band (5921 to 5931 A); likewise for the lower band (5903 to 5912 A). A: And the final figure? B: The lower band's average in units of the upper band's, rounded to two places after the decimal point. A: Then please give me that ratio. 1.01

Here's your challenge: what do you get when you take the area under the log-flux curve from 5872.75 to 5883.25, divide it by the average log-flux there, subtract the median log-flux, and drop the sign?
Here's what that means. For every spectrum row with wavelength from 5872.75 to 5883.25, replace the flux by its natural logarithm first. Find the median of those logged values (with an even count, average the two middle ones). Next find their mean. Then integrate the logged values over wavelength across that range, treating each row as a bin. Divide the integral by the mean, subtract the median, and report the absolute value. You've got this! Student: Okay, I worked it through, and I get 11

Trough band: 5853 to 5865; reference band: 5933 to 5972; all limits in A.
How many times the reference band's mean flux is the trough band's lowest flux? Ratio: 1.00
